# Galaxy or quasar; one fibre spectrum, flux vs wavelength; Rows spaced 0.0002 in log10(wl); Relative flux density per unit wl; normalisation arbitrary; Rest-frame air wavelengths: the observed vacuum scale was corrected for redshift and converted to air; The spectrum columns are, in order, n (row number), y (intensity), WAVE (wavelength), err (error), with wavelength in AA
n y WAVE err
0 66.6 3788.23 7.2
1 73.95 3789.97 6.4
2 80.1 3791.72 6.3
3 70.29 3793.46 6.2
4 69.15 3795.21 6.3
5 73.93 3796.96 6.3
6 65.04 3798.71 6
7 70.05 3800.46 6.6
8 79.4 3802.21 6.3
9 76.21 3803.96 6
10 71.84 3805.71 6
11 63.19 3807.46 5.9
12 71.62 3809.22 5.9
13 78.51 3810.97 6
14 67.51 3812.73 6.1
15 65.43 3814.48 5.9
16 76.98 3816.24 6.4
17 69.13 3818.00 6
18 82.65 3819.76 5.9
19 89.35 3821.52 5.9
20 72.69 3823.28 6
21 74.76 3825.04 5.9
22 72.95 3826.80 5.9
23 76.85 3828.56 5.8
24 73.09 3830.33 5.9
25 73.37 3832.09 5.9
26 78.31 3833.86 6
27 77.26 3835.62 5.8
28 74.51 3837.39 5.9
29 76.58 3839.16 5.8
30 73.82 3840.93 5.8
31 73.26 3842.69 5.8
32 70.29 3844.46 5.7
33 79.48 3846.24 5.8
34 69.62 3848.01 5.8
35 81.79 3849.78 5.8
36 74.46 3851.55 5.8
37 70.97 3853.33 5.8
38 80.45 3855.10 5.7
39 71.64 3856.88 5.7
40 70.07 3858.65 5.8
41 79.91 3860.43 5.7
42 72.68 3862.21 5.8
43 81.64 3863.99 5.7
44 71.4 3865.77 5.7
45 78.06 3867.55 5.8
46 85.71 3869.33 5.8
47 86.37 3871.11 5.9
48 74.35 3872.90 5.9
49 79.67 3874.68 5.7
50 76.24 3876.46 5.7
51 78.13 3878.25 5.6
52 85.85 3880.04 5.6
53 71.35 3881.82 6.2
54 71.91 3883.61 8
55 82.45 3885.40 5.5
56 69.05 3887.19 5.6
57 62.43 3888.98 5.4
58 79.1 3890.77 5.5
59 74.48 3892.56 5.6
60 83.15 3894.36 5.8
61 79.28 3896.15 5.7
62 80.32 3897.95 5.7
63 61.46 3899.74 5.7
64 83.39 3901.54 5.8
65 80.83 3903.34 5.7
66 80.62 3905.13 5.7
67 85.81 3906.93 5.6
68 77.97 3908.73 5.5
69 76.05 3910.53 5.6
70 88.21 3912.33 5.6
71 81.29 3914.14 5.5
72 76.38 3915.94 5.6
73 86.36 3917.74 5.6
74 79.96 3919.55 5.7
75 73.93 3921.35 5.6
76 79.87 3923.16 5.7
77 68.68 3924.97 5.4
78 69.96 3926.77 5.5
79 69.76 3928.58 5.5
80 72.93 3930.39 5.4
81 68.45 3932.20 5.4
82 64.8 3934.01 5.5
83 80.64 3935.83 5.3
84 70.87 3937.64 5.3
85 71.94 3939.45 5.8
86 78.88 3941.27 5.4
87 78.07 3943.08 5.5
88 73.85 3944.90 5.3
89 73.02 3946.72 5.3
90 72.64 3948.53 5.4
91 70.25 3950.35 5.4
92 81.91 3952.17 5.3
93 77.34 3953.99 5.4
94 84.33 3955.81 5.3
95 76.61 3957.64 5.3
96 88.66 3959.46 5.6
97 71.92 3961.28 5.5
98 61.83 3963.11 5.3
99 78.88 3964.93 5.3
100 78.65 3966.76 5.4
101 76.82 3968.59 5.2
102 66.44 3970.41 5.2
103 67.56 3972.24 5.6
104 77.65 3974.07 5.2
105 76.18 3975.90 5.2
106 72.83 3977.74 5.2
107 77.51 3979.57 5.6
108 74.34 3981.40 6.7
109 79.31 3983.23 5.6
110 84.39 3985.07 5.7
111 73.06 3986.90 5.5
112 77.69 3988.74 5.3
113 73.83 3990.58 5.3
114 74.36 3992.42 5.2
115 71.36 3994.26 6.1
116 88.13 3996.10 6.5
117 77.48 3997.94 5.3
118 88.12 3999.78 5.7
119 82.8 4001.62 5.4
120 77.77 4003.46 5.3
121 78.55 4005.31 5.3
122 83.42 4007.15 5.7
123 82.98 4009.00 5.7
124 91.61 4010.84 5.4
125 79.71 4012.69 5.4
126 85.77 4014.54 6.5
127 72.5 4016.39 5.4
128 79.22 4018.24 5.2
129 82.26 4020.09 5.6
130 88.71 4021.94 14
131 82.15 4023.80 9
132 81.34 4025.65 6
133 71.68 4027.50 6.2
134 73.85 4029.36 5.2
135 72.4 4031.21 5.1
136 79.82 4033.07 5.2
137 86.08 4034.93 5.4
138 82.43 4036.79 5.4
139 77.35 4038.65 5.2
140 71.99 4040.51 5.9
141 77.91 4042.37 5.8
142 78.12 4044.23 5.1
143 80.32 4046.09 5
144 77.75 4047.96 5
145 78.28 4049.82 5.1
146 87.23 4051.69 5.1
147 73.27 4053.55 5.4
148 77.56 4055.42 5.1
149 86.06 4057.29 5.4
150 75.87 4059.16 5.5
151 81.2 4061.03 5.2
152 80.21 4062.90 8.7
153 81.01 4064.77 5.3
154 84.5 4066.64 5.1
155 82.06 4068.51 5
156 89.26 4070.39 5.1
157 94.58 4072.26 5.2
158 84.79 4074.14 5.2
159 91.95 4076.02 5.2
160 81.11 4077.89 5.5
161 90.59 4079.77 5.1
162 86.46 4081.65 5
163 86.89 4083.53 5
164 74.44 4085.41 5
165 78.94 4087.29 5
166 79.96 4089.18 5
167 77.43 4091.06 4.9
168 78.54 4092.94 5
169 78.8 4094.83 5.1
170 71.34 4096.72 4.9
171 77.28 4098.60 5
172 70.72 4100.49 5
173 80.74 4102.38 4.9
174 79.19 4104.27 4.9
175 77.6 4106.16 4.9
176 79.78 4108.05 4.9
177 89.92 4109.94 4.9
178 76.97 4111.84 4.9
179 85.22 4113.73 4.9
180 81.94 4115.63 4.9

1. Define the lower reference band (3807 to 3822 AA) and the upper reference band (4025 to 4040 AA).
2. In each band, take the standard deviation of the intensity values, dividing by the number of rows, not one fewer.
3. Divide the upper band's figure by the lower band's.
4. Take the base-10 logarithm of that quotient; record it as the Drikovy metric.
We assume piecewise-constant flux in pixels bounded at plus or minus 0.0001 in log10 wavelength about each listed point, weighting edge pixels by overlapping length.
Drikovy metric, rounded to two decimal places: -0.23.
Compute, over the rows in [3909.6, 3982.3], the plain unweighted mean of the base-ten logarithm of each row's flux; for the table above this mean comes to 1.88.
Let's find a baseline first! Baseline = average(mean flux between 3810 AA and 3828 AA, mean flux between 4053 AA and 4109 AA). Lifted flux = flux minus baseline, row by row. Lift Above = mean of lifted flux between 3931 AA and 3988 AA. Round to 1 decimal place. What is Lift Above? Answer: -2.9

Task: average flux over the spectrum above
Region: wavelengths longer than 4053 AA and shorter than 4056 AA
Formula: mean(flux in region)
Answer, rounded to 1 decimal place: 75.4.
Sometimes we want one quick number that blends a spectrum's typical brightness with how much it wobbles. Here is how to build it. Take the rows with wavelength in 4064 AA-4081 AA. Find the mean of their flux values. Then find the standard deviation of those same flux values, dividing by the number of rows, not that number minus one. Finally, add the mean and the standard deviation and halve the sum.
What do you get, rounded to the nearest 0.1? 45.7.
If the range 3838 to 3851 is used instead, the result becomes 39.6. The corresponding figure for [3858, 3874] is 41.8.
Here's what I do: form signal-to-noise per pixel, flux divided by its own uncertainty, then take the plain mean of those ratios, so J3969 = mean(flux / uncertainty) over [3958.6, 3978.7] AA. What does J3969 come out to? 13.9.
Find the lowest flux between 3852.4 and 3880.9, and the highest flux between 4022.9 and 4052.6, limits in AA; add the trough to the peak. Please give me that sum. 157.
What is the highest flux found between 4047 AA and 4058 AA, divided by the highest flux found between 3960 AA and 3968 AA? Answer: 1.11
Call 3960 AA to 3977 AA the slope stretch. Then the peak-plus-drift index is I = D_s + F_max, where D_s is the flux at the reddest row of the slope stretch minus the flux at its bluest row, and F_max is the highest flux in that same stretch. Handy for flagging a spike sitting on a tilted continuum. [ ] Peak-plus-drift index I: 83.1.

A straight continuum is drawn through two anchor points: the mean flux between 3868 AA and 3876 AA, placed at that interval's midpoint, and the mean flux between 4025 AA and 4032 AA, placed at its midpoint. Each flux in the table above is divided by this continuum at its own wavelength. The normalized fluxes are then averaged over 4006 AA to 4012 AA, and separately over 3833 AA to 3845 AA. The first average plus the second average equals 2.04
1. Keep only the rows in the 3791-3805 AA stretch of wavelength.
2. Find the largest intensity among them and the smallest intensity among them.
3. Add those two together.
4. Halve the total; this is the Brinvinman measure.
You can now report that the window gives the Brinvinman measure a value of 73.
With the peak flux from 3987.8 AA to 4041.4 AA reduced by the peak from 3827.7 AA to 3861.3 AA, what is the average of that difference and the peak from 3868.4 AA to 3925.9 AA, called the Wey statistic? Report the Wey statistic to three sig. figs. 49.0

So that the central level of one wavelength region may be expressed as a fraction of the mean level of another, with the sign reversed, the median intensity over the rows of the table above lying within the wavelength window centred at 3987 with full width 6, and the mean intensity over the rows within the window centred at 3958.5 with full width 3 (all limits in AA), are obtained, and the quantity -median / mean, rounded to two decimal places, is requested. -0.94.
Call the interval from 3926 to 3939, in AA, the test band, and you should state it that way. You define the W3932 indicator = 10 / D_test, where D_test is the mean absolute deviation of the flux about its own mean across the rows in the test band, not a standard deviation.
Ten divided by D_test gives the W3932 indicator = 3.06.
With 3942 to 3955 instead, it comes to 3.06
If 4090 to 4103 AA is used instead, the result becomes 3.25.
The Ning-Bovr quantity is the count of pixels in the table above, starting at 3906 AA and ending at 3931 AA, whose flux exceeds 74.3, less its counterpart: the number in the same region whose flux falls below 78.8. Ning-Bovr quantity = 1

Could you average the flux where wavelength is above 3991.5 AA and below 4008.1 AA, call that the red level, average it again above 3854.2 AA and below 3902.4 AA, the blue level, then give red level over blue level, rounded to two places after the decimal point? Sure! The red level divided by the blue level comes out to 1.05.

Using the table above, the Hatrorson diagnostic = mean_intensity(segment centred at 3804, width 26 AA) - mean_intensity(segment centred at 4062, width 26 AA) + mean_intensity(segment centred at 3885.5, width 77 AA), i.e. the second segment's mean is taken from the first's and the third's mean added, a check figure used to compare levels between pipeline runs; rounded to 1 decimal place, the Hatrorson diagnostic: 66.9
